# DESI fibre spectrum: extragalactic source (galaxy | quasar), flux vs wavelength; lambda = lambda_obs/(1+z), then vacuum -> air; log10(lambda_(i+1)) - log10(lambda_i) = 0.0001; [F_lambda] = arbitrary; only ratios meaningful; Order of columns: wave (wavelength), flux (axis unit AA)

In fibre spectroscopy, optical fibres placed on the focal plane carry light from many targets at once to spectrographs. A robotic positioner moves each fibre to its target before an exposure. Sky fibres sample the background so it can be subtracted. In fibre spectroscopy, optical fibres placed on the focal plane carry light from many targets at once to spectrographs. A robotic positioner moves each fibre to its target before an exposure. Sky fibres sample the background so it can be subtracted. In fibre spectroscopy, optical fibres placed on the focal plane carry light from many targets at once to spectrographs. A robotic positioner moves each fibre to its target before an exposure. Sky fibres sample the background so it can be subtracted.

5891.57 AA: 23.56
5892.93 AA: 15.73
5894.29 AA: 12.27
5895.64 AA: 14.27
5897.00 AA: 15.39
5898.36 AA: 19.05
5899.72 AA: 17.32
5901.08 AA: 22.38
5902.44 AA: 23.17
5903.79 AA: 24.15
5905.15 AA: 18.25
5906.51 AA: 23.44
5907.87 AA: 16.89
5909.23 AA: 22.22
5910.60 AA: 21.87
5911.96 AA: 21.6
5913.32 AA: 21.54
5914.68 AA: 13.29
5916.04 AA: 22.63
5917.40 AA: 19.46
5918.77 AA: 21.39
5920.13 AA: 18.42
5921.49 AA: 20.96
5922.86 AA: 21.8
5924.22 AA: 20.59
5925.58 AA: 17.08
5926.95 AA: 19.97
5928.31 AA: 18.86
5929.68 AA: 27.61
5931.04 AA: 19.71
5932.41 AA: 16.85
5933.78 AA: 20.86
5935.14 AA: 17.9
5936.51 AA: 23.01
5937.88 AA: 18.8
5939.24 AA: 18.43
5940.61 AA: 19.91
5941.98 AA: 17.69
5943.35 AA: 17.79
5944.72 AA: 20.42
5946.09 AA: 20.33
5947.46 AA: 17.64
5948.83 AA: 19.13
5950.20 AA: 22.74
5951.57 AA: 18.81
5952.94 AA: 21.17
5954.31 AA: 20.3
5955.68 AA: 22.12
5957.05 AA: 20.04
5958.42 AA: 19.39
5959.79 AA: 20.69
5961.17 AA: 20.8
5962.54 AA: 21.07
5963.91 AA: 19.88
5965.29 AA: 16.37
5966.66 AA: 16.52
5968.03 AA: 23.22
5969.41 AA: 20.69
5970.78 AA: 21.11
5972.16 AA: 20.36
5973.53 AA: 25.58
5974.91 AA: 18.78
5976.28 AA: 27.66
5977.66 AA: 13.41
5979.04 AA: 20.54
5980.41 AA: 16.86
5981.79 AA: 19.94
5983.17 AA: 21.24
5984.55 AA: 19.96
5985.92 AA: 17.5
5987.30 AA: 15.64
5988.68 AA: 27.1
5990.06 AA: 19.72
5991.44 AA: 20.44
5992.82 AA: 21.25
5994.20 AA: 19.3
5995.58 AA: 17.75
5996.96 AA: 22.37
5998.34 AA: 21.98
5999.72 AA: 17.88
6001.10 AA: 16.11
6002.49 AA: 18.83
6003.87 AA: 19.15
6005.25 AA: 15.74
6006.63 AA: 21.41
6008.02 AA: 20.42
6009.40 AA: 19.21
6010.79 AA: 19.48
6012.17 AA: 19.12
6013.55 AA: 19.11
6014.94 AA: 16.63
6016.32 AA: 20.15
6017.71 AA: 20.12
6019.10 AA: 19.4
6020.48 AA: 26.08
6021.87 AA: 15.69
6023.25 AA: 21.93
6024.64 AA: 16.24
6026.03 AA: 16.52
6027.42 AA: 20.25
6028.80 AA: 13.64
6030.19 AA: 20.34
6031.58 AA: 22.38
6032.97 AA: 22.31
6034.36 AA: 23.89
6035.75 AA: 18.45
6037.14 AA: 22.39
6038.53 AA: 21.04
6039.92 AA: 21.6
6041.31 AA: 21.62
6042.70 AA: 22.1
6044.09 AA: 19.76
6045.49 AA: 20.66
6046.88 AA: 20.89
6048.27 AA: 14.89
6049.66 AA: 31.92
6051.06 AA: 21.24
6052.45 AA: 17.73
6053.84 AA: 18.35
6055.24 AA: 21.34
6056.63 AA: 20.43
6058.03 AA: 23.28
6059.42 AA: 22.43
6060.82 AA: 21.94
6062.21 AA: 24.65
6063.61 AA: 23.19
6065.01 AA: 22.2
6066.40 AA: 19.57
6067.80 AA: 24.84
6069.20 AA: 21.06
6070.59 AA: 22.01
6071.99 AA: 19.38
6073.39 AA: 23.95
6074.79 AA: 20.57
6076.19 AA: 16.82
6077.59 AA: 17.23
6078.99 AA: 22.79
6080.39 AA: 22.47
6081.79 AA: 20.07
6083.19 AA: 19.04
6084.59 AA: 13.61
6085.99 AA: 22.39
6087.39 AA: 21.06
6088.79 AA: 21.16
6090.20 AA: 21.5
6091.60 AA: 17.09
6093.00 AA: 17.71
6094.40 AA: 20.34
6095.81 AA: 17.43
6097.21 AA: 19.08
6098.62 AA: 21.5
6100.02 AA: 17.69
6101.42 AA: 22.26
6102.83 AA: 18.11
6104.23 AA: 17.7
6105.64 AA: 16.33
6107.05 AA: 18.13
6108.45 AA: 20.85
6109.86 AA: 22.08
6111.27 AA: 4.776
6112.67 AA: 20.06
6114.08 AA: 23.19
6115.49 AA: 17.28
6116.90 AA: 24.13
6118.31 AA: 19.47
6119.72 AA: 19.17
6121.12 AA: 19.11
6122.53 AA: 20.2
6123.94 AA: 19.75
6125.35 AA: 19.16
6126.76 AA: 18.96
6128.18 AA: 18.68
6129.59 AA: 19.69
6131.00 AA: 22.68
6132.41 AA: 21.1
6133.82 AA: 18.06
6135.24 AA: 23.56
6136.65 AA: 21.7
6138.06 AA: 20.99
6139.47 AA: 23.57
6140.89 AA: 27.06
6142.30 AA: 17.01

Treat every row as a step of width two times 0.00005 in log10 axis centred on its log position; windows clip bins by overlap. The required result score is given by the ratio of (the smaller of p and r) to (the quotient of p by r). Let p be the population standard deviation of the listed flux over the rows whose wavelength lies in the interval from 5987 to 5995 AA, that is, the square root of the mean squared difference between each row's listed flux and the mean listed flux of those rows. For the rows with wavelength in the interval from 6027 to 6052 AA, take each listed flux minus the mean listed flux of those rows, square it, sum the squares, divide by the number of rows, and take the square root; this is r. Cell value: 3.6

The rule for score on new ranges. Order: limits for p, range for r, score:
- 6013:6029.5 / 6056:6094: 2.1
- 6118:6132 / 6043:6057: 4.2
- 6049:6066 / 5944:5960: 0.5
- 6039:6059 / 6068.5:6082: 1.4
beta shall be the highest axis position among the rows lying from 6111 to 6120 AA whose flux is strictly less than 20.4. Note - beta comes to 6119.72 AA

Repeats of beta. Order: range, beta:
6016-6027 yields 6026.03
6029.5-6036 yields 6035.75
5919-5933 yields 5932.41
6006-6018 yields 6017.71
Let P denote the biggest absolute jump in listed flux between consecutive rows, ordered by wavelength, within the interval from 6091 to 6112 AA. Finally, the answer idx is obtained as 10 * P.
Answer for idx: 173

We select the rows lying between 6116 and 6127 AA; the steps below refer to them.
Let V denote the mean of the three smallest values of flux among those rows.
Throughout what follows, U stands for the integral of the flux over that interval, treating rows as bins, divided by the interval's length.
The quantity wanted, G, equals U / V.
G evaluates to 1.05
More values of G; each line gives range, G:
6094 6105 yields 1.09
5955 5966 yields 1.08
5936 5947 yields 1.08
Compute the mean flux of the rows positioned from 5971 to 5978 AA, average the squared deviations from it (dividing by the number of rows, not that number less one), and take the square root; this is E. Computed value 5.1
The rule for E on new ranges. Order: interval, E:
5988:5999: 2.6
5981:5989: 3.6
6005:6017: 1.7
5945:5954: 1.7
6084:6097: 2.7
